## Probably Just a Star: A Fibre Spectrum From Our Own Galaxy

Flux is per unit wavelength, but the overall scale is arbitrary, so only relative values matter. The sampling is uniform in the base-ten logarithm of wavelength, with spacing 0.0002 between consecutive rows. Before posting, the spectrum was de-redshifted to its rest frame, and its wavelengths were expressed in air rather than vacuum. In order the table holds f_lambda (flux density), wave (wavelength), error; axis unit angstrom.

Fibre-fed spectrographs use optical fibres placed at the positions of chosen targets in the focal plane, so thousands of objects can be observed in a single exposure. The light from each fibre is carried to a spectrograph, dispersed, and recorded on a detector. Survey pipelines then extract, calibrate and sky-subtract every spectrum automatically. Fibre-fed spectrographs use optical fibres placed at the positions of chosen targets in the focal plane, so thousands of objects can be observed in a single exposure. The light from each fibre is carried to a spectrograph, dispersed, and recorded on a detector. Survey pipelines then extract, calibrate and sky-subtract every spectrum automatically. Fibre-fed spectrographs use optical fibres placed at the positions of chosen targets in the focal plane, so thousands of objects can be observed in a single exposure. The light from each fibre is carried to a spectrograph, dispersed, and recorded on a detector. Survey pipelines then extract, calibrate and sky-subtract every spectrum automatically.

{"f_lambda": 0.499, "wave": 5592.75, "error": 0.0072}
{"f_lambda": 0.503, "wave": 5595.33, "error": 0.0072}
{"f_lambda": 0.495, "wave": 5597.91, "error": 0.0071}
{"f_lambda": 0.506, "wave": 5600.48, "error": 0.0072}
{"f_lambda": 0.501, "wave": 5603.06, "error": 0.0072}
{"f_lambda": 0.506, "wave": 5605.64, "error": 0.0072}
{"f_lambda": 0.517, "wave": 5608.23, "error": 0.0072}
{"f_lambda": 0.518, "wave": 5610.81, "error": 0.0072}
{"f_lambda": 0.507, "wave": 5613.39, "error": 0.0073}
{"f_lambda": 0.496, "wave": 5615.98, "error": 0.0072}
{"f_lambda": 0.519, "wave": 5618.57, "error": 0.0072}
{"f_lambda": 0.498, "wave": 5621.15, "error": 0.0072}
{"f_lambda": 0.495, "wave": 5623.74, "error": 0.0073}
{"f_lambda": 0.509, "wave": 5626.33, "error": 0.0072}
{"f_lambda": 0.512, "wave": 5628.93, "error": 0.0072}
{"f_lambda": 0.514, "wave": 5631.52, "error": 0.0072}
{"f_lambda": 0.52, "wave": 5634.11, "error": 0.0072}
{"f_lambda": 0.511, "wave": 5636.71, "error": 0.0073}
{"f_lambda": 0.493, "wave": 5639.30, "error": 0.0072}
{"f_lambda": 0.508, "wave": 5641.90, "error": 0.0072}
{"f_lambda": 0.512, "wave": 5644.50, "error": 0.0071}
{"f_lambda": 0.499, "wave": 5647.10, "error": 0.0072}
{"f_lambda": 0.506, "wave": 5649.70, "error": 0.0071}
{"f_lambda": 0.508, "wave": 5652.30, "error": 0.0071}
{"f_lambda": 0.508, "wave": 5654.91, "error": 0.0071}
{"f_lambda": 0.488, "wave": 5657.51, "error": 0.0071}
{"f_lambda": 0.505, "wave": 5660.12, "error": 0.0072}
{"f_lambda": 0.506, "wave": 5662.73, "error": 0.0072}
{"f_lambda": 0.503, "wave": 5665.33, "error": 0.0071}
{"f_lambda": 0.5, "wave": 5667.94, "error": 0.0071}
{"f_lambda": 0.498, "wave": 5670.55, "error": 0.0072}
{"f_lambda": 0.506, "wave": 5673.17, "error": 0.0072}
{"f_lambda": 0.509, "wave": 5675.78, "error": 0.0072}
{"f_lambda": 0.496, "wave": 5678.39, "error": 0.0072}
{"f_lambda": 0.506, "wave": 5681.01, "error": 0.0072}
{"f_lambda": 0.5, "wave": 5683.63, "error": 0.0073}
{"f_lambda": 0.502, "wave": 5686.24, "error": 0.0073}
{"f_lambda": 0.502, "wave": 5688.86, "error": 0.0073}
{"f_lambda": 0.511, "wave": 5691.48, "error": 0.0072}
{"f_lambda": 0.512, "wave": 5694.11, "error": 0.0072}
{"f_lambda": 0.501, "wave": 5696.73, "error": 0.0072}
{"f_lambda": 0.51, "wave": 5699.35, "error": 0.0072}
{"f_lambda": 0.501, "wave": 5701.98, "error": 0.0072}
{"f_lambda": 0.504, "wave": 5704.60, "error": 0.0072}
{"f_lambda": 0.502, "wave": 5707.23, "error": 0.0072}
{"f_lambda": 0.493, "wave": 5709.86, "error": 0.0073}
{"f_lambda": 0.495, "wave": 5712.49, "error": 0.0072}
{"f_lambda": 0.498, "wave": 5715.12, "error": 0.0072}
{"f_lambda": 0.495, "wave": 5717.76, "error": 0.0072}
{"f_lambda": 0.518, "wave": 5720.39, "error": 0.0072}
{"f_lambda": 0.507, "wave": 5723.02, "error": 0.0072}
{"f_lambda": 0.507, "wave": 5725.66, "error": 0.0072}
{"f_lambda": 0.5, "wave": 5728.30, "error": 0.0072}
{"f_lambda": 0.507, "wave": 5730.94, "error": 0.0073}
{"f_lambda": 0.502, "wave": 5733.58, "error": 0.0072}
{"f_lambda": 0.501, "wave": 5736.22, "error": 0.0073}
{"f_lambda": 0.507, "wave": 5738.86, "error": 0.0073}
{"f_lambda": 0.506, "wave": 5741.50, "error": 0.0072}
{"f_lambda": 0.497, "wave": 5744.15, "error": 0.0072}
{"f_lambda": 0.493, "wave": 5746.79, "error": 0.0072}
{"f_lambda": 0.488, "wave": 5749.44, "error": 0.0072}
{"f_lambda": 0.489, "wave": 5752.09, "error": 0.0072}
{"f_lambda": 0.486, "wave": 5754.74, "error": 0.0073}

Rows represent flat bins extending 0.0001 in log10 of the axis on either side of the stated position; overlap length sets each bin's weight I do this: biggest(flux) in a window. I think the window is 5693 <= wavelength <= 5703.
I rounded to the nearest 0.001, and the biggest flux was 0.512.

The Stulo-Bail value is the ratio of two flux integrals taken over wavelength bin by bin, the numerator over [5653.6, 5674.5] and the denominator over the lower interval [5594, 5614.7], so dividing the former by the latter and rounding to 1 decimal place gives 1.0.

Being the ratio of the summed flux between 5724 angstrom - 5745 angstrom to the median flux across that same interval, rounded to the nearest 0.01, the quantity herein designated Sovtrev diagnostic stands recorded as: 7.99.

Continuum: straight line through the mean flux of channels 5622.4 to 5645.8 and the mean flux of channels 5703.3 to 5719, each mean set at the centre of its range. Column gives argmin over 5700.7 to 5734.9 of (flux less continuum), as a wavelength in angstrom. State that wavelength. 5709.86 angstrom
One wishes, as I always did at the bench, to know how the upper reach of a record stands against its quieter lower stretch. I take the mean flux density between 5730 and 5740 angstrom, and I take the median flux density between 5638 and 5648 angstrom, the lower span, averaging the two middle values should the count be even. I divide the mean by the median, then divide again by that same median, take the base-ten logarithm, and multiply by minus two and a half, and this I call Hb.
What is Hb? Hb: -0.747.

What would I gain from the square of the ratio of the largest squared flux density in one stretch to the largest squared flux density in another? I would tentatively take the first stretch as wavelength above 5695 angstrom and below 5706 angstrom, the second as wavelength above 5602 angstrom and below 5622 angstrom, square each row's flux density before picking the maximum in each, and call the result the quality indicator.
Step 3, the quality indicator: 0.93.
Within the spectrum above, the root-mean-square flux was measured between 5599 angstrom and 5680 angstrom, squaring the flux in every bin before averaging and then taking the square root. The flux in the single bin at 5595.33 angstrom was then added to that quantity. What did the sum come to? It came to 1.01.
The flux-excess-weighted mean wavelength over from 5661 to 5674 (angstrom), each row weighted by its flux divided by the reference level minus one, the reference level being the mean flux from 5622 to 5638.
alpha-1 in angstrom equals 5668.3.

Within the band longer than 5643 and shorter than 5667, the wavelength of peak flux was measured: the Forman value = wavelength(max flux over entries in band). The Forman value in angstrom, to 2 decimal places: 5644.50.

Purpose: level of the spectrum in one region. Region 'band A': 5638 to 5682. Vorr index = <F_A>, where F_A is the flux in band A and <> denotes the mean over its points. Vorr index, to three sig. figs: 0.503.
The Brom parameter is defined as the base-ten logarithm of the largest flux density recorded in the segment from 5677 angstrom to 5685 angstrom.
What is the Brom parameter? -0.2958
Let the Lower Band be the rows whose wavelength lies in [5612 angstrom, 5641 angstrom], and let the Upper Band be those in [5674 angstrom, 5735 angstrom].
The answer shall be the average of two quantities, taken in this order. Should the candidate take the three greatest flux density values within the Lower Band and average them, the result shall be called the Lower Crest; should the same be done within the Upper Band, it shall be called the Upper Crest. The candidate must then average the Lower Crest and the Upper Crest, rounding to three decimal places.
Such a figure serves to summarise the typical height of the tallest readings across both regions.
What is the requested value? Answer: 0.516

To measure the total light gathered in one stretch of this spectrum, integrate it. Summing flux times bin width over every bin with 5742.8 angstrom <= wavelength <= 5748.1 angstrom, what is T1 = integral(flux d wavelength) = 2.62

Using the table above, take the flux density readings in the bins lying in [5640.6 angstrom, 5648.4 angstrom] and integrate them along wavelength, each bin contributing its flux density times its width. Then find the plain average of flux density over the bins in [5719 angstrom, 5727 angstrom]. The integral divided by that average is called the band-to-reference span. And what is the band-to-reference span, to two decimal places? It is 7.73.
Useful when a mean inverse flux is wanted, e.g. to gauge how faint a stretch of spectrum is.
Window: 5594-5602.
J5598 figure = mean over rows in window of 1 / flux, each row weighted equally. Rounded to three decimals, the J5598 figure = 1.995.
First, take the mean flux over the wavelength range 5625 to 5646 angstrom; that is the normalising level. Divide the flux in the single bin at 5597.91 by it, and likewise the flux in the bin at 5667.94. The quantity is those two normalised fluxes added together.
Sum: 1.95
